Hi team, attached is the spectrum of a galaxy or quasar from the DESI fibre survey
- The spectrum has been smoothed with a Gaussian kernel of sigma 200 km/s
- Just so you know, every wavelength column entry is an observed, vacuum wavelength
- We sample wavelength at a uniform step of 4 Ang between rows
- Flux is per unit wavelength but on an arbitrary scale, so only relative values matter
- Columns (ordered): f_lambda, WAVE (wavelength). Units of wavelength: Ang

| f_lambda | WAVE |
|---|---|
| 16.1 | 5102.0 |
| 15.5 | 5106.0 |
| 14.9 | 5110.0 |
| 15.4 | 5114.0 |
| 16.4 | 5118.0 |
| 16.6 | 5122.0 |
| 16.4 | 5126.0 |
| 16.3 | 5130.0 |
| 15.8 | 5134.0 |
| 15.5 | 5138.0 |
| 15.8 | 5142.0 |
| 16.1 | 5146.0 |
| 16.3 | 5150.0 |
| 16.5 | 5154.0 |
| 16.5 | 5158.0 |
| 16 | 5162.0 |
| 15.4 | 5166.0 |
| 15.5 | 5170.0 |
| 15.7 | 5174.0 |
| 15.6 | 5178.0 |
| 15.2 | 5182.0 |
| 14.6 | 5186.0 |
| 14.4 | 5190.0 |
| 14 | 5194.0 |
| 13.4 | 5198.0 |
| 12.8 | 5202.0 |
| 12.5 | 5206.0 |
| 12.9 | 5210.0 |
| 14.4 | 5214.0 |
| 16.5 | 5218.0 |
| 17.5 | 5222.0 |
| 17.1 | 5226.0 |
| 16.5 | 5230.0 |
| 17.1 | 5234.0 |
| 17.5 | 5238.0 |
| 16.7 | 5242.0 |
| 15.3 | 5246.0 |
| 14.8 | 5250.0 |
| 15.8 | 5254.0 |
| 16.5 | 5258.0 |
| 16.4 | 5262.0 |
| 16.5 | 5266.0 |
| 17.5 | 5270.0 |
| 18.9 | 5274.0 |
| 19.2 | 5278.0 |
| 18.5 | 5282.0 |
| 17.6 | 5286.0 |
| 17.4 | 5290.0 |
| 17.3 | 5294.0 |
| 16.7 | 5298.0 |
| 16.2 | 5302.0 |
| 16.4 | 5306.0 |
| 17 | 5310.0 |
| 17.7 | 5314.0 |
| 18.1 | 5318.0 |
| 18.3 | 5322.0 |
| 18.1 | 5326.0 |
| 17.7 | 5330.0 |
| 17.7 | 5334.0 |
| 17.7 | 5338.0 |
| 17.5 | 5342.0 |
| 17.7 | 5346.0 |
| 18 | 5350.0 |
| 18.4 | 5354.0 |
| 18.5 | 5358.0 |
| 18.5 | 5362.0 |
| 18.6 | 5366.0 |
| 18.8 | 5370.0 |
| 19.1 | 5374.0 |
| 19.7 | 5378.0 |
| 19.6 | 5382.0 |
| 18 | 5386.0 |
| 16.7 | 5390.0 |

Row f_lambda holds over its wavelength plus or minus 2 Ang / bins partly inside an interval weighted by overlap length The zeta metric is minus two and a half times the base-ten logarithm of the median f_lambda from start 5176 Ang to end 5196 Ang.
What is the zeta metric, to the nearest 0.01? -2.91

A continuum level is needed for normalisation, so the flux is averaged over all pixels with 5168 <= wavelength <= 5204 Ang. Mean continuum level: 14.6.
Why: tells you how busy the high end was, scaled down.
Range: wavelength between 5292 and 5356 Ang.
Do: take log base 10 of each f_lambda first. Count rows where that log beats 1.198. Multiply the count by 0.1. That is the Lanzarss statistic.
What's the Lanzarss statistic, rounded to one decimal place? 1.6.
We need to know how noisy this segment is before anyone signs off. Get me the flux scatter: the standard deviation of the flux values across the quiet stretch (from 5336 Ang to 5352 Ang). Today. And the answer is 0.2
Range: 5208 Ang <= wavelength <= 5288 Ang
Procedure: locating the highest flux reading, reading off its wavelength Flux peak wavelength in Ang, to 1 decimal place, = 5278.0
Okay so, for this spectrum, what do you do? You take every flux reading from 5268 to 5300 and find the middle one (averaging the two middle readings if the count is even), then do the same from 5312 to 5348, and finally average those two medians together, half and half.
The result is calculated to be 17.6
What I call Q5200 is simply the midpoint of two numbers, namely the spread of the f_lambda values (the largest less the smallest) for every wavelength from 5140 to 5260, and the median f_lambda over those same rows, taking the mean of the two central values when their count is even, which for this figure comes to 10.4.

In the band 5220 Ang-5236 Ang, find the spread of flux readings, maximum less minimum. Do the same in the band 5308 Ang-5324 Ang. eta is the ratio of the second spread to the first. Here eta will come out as 1.3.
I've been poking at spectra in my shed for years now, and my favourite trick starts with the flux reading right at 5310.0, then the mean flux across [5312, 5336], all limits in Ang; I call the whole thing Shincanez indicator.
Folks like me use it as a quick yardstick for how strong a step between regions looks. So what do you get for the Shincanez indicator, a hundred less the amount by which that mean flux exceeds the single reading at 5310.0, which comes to 99.1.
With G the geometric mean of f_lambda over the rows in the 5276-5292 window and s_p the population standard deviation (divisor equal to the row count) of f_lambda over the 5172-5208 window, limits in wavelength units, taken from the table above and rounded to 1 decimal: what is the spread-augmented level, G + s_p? 19.3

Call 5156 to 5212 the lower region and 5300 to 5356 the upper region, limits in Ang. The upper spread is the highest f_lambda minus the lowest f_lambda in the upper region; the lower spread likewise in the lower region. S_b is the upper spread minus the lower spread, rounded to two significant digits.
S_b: -1.8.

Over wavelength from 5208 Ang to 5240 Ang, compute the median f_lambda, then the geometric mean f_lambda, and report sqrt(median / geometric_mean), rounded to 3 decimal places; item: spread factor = 1.021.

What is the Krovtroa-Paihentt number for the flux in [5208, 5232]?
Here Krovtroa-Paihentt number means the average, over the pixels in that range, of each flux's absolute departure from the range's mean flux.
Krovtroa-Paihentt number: 1.4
